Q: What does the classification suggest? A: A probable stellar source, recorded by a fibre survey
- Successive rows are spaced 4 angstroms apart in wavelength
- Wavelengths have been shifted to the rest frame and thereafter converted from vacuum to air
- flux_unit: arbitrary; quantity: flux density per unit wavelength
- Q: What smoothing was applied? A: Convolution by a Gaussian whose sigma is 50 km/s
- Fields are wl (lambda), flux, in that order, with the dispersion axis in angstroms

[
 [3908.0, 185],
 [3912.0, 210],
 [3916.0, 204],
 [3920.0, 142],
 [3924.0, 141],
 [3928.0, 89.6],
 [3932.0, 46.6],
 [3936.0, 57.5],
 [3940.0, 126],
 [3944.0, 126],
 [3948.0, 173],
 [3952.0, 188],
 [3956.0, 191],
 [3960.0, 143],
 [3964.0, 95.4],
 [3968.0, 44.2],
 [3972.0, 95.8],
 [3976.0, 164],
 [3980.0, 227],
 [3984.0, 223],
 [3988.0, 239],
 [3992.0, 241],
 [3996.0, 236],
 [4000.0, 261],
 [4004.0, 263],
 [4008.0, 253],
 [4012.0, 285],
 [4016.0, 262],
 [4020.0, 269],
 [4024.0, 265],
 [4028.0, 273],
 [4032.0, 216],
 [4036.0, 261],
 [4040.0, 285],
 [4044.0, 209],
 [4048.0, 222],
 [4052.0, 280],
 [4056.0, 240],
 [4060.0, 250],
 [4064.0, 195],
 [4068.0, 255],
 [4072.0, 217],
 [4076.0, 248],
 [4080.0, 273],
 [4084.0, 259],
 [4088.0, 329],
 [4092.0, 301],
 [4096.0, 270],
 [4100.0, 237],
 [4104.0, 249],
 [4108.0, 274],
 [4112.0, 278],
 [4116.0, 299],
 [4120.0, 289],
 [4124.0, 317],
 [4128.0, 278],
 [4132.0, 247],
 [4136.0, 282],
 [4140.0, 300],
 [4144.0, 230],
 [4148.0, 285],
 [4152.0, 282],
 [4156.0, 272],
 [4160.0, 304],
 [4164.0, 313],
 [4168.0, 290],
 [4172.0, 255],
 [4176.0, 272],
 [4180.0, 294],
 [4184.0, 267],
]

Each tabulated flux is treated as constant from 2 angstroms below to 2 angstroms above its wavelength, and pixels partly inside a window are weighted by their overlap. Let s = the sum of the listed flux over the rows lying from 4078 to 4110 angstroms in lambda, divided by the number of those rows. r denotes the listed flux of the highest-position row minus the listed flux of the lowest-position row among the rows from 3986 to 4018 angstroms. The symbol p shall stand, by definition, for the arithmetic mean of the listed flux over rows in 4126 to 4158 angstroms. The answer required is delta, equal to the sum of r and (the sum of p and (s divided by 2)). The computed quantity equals 432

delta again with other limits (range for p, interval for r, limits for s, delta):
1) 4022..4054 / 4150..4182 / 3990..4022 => 393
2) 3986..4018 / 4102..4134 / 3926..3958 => 315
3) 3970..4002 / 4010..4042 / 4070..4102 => 344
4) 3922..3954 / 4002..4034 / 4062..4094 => 201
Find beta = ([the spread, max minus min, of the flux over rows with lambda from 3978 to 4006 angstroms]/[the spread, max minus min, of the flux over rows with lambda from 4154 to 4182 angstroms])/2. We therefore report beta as 0.34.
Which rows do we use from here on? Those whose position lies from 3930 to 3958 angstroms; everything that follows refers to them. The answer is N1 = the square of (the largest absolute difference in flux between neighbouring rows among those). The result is 4692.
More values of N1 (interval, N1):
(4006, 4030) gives 1024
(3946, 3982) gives 4651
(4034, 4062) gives 5776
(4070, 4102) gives 4900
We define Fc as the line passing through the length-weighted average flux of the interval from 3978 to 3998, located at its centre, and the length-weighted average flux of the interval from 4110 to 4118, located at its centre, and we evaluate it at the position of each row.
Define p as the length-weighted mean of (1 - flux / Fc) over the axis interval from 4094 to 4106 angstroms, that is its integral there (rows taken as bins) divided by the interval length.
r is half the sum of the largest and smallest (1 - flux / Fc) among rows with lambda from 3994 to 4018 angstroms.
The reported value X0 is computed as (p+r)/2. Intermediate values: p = 0.11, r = -0.08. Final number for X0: 0.01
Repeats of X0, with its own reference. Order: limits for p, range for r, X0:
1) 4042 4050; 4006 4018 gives 0.03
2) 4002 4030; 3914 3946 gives 0.15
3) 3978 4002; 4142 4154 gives 0.07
